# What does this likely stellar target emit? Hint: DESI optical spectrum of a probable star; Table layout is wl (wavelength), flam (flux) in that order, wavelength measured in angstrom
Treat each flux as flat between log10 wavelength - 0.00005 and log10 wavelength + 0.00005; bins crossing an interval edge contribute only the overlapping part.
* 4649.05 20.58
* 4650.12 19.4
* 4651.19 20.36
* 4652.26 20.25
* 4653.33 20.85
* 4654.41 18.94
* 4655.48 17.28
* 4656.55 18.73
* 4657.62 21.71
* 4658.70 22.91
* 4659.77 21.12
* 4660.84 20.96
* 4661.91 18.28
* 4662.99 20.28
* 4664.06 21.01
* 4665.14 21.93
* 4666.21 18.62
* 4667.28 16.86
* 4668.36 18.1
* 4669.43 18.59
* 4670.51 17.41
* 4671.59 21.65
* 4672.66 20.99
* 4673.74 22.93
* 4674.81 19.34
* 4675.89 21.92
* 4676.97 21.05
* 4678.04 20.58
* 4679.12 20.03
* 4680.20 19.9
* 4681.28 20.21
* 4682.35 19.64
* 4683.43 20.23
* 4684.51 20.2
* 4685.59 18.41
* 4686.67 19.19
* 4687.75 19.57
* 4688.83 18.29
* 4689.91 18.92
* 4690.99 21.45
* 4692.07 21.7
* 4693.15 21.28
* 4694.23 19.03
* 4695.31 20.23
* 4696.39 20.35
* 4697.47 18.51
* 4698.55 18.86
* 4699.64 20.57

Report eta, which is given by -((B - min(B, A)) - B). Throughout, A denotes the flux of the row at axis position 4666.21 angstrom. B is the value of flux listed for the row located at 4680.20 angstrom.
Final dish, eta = 18.6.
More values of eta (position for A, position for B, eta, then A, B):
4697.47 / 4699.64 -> 18.5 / 18.51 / 20.57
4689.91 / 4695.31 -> 18.9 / 18.92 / 20.23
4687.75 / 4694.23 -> 19.0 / 19.57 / 19.03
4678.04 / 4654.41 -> 18.9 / 20.58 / 18.94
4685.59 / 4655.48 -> 17.3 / 18.41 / 17.28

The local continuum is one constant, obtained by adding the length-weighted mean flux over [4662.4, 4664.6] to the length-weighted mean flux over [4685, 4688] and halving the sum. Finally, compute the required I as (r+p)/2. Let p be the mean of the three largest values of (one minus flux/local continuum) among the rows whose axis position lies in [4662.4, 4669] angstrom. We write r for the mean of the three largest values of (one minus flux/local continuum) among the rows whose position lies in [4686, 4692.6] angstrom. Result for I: 0.073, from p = 0.097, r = 0.049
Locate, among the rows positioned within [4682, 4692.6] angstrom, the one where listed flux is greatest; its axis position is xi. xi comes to 4692.07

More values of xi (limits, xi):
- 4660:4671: 4665.14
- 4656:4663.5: 4658.70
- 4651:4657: 4653.33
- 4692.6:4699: 4693.15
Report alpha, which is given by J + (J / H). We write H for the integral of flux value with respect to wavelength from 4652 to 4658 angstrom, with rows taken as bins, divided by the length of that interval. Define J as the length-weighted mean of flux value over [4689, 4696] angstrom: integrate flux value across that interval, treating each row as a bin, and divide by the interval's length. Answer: 21.4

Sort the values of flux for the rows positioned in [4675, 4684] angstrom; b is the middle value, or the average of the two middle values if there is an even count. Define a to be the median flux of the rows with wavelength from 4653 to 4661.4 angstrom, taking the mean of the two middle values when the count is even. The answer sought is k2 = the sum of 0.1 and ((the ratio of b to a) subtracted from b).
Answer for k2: 19.4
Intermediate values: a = 20.9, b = 20.2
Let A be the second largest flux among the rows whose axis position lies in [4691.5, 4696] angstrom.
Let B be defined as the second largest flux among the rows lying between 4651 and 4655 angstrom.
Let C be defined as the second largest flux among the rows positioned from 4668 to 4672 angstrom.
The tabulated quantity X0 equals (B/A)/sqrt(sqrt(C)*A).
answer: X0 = 0.100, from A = 21.28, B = 20.36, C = 18.59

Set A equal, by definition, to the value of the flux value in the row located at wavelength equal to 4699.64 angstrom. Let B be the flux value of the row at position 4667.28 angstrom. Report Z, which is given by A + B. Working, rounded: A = 20.57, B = 16.86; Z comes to 37.4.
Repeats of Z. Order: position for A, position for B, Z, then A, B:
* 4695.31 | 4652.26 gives 40.5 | 20.23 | 20.25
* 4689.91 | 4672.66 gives 39.9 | 18.92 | 20.99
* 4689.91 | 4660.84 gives 39.9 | 18.92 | 20.96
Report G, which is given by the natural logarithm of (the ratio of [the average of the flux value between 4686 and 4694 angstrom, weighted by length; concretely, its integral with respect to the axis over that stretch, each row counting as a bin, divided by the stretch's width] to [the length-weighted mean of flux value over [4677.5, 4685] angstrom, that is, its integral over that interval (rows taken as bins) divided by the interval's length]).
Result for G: -0.01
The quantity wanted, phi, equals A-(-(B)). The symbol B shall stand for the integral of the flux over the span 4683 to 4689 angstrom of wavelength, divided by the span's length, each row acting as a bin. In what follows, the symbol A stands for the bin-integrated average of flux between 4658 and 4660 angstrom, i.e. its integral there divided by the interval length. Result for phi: 41.4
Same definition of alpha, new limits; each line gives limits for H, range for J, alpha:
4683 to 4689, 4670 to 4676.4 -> 21.8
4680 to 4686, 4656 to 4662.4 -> 21.7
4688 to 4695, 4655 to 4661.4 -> 21.5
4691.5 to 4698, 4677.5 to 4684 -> 21.1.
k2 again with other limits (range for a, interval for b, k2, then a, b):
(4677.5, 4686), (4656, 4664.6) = 20.0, 20.1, 21.0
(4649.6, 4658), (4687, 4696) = 19.0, 19.8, 19.9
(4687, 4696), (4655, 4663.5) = 19.7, 19.9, 20.6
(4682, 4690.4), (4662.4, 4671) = 17.7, 19.4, 18.6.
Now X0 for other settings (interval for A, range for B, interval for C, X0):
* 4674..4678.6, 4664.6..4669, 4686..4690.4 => 0.092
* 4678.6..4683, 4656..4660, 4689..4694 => 0.113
